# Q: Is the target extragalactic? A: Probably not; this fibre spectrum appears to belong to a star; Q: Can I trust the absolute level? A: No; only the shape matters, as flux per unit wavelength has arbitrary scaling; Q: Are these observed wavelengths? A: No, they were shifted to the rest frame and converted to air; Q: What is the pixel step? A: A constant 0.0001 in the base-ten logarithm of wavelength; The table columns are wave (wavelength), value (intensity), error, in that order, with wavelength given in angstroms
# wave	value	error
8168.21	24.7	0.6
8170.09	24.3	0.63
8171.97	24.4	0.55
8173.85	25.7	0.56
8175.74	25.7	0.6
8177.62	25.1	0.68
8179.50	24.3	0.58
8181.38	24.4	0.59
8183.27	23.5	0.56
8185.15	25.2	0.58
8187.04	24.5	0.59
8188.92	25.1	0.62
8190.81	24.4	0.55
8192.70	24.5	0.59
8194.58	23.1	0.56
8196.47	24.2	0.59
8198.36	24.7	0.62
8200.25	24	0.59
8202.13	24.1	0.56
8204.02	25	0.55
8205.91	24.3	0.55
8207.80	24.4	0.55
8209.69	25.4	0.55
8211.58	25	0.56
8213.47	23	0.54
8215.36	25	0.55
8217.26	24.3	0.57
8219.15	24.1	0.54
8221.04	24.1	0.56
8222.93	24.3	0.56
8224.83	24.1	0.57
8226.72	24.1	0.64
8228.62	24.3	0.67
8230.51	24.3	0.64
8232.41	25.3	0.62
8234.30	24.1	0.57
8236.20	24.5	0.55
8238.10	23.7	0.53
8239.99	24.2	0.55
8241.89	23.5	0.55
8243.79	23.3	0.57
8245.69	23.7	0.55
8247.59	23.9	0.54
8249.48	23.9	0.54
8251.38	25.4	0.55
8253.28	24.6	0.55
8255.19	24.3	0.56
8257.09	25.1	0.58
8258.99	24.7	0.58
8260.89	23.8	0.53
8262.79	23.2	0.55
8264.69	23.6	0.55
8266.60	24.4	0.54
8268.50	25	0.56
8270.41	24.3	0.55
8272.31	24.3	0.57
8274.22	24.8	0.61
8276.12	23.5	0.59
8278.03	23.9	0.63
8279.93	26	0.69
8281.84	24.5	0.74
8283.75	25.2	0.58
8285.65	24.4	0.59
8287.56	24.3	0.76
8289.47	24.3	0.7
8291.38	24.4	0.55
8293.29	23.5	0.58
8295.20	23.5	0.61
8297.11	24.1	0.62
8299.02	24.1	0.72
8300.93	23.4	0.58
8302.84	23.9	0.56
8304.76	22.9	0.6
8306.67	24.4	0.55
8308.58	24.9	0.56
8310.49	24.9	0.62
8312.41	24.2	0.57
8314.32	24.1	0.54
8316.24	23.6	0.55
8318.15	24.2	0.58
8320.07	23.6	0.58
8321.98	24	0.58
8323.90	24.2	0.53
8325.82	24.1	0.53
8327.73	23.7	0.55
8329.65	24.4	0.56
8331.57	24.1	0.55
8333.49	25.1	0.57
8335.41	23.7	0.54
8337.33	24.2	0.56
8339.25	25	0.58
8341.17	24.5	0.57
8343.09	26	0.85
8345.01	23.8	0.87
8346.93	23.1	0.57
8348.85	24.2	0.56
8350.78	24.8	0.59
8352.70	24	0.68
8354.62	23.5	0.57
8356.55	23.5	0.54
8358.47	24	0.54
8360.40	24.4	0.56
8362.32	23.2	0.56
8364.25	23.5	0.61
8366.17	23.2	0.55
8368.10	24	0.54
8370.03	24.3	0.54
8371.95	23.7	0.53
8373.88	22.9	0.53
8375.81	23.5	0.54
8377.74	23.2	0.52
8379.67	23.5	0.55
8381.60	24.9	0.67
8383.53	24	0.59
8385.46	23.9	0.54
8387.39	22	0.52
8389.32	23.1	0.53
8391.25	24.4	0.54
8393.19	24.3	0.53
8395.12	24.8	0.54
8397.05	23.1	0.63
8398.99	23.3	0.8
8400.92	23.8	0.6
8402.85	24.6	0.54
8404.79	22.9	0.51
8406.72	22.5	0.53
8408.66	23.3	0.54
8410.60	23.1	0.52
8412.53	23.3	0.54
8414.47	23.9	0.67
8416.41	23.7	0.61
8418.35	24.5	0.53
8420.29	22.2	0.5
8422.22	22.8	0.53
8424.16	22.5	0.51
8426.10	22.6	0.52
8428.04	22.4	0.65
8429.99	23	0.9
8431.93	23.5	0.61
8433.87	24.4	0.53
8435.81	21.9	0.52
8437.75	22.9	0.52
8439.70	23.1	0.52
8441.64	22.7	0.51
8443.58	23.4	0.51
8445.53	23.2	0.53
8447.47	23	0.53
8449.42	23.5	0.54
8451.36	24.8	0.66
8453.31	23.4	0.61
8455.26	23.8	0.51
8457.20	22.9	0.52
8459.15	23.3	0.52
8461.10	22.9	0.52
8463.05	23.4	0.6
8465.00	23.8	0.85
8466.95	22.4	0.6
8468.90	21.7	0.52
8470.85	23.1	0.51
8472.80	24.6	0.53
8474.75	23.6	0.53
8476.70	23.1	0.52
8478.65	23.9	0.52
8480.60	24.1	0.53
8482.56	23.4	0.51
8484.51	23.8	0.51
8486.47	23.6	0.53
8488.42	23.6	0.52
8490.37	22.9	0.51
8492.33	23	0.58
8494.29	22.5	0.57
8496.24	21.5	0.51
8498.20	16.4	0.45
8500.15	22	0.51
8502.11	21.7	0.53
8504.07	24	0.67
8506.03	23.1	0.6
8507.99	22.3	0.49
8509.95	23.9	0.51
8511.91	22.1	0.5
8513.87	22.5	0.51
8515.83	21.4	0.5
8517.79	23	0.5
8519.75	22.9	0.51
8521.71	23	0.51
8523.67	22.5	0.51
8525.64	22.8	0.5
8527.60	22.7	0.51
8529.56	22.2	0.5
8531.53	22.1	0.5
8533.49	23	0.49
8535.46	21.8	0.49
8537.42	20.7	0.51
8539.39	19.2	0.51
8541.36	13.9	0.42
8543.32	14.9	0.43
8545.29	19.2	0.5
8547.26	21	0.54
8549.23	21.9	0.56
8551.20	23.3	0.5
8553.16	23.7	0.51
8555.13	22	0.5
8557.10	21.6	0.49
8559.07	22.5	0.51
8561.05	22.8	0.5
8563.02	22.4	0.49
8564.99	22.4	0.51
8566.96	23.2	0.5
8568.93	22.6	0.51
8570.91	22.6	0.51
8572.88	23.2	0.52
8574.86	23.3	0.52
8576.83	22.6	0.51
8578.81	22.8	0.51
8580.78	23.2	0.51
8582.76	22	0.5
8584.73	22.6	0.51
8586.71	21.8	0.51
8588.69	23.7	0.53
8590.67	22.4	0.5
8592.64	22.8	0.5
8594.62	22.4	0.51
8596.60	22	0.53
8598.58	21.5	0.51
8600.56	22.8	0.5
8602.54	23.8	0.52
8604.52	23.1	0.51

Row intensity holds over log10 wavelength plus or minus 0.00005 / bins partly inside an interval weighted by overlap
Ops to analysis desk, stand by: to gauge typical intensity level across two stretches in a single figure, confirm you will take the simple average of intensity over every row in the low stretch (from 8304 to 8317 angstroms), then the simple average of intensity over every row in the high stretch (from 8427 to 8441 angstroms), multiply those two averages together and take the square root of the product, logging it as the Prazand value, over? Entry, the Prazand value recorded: 23.6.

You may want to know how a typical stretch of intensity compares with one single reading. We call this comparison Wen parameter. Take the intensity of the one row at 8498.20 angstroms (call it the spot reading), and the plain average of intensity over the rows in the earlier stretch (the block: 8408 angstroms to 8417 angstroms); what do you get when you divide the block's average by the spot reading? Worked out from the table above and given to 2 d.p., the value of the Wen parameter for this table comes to 1.43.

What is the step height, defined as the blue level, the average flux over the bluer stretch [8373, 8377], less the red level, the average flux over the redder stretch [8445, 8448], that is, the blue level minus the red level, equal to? 0.1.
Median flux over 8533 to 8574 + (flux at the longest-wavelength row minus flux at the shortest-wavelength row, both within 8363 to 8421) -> 21.1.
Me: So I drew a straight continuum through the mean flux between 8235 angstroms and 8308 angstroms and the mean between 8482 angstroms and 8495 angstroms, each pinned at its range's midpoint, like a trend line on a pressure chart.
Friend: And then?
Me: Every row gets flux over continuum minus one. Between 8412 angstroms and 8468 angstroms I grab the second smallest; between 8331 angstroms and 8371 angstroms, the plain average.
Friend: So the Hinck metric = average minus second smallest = 0.068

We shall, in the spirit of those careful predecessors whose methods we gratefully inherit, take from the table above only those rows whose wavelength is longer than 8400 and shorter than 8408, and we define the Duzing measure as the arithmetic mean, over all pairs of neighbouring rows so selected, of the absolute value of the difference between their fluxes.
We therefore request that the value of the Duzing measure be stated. 1.0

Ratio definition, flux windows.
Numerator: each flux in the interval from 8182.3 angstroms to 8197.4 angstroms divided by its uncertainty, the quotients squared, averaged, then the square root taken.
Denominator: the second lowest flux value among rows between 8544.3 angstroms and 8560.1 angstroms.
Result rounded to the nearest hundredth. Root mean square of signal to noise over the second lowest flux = 2.00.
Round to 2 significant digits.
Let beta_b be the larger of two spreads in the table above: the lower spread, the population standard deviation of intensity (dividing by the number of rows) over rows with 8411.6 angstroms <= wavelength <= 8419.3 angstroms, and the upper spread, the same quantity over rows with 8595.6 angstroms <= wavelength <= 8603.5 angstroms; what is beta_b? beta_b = 0.87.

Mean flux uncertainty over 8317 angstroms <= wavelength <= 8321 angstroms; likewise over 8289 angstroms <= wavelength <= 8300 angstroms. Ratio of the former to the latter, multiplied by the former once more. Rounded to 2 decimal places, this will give 0.53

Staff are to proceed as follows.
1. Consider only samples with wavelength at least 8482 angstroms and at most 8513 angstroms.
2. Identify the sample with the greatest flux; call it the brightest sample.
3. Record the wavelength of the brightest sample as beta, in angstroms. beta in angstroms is 8504.07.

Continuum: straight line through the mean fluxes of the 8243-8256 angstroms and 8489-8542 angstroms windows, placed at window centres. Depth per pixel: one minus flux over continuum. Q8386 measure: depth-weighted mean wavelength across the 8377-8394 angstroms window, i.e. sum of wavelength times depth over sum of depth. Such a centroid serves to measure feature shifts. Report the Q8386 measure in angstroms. 8386.2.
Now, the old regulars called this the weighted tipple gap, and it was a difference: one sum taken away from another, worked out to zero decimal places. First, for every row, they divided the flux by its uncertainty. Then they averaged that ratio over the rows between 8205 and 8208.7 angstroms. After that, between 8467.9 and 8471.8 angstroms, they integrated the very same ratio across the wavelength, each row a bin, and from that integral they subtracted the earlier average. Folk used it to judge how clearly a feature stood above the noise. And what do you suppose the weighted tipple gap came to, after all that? 125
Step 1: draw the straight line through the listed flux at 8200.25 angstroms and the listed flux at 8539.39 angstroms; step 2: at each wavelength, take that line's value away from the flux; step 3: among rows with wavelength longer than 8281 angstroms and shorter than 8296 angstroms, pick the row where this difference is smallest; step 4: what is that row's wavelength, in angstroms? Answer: 8293.29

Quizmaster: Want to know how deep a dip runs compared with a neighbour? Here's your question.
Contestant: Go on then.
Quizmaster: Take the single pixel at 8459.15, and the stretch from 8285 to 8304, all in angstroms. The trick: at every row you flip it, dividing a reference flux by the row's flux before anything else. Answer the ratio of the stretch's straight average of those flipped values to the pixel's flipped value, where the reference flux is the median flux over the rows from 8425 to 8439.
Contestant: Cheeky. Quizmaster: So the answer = 0.97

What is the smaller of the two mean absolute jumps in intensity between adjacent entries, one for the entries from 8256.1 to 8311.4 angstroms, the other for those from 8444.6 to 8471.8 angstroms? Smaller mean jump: 0.63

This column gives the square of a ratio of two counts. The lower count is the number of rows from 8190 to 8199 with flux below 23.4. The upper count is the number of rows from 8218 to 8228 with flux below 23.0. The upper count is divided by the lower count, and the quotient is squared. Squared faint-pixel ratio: 0.0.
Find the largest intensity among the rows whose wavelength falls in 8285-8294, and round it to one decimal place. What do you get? 24.4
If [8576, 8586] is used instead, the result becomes 23.2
